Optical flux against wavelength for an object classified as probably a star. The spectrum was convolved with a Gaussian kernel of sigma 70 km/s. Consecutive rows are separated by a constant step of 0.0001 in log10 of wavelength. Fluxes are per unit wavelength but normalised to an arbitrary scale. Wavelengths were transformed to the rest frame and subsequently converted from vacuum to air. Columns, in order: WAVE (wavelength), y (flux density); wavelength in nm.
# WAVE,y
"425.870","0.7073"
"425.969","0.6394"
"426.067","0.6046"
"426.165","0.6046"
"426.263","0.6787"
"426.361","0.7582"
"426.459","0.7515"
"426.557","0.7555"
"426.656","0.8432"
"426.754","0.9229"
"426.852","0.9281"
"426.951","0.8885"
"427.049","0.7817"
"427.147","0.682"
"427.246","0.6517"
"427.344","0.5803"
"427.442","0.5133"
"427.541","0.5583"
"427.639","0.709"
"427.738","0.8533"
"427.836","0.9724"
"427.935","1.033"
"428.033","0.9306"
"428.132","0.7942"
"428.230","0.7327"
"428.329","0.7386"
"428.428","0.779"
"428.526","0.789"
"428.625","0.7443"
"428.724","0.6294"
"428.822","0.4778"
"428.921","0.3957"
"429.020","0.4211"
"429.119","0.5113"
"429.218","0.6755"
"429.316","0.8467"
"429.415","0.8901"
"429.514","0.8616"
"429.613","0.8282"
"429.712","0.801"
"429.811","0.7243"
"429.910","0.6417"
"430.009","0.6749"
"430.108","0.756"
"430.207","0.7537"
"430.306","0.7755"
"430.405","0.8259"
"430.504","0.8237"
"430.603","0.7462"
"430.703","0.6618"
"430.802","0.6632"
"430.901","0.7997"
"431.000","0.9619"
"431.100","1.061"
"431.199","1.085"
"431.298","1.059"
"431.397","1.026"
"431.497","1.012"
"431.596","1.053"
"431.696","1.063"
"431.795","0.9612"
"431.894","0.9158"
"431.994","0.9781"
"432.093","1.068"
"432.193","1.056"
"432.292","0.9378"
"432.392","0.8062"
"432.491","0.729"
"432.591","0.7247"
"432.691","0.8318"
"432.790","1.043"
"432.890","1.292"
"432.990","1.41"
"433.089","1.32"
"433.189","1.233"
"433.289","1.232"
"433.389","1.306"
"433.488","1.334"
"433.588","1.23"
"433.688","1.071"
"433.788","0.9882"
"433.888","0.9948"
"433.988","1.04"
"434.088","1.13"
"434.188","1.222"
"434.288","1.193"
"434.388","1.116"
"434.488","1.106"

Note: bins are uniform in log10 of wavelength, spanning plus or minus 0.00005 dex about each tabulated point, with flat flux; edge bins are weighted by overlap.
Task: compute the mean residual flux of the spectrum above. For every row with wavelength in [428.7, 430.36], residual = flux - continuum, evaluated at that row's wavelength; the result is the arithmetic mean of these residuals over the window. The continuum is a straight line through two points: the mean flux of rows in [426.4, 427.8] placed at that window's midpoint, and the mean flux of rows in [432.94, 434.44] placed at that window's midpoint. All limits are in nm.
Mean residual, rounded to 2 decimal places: -0.22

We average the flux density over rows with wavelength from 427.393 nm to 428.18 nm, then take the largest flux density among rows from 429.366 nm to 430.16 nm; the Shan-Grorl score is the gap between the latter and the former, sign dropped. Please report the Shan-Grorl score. 0.095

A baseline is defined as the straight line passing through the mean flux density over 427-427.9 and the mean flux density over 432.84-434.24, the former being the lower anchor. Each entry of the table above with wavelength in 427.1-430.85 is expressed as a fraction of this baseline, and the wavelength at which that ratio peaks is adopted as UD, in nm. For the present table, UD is 427.935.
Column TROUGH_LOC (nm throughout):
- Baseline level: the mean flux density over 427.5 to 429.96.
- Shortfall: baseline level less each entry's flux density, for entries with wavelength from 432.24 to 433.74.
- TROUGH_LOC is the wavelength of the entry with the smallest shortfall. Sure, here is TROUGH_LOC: 432.990 nm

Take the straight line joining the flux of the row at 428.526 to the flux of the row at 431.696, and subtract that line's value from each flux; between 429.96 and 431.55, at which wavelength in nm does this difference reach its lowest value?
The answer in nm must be 430.802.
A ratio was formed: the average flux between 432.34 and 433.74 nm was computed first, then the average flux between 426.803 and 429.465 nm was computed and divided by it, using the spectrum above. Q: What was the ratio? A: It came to 0.65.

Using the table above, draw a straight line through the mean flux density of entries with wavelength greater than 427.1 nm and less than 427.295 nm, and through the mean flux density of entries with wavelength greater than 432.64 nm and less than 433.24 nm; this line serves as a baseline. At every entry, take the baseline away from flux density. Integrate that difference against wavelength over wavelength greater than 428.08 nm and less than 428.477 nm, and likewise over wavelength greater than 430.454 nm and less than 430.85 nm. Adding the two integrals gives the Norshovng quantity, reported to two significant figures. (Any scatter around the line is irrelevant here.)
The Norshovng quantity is -0.10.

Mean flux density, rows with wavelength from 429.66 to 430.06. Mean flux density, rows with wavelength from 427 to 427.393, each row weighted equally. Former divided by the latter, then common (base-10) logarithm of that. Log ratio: 0.023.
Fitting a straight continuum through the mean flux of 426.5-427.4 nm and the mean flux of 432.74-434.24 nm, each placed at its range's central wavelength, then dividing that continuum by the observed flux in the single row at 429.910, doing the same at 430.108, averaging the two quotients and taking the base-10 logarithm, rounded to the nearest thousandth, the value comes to 0.146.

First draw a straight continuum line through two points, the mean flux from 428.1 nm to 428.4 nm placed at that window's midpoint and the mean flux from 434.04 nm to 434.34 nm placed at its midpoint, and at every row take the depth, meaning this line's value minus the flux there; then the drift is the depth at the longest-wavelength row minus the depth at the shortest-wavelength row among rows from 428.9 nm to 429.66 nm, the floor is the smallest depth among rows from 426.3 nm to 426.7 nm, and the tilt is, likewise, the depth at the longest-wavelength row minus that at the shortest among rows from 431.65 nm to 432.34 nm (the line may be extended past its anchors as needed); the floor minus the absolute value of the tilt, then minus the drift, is 0.01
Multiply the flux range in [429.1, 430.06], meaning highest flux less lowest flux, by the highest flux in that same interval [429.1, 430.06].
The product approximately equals 0.34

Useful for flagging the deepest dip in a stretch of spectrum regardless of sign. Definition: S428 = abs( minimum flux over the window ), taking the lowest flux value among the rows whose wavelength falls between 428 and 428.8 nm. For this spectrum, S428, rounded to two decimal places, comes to 0.63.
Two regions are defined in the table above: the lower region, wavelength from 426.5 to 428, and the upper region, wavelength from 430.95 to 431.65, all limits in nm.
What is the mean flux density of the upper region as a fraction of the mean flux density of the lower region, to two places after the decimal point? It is 1.33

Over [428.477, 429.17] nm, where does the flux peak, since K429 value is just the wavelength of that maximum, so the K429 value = 428.526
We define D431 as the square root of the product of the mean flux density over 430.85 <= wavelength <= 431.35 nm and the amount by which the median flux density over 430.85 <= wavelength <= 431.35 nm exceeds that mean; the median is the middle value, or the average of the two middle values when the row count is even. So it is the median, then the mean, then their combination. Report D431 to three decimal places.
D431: 0.255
